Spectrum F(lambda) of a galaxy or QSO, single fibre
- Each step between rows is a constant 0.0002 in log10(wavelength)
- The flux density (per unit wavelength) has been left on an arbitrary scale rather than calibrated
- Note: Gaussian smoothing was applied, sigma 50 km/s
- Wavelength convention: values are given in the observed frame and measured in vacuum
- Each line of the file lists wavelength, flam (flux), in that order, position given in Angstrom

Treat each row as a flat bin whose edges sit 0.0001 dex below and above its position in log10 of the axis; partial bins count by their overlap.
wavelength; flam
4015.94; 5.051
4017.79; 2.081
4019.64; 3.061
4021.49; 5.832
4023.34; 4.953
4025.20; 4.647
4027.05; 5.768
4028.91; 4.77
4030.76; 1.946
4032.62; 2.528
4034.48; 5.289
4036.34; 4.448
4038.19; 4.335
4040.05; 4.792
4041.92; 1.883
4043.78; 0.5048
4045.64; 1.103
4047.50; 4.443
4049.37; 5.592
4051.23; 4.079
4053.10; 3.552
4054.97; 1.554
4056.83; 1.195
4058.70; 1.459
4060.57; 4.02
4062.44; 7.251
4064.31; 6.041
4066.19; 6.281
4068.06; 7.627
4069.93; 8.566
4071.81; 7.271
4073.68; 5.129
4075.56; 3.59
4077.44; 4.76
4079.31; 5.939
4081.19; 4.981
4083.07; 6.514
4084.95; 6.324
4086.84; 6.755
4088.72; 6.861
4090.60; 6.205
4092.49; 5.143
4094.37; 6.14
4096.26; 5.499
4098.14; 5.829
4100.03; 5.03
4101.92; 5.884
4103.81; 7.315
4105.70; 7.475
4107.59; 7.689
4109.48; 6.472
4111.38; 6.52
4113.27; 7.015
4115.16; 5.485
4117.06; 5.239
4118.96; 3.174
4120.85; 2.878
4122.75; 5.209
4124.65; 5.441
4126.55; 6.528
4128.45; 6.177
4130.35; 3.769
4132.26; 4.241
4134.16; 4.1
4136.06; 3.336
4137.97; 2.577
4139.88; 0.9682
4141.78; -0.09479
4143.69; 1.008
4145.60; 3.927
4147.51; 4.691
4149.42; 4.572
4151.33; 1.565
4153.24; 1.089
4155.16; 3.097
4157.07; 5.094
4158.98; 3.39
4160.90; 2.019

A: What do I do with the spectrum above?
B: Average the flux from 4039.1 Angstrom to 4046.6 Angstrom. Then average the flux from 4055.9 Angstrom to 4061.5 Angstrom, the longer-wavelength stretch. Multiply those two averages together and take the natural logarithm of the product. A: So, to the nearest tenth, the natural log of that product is 1.5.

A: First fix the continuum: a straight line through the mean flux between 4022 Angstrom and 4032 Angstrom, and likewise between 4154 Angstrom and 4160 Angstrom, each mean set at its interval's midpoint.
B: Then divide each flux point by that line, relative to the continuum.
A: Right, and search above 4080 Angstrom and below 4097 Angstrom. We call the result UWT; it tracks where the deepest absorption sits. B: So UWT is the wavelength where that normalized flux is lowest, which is 4081.19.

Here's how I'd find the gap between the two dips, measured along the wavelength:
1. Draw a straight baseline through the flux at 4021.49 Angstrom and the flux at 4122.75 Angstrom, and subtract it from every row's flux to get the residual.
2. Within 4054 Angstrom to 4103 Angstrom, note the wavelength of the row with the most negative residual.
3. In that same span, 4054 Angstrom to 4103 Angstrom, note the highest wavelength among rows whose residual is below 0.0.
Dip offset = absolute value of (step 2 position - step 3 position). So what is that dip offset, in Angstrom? 43.2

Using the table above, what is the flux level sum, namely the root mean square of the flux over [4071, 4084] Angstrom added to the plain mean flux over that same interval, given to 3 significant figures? 11.0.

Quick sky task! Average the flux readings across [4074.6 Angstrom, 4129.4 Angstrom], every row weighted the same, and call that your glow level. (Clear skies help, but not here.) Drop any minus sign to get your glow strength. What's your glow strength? 5.8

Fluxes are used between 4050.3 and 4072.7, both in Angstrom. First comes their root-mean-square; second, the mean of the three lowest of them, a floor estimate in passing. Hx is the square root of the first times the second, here 2.8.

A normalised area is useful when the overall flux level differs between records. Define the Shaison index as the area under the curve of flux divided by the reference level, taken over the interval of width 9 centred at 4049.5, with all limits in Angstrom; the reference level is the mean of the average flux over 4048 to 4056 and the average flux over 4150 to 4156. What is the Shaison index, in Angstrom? 12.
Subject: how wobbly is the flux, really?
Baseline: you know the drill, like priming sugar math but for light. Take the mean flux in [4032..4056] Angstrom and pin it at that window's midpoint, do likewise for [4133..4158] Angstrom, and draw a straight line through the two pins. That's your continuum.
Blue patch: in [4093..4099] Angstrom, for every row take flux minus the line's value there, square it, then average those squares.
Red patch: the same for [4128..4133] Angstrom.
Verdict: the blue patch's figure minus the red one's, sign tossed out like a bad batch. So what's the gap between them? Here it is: 3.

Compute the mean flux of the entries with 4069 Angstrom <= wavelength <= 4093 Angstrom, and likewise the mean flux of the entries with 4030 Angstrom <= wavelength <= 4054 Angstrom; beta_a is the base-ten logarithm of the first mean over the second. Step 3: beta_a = 0.24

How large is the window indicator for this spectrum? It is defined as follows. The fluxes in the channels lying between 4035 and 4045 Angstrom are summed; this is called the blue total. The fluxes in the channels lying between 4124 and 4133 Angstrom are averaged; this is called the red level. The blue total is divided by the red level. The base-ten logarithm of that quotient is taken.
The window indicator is 0.5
